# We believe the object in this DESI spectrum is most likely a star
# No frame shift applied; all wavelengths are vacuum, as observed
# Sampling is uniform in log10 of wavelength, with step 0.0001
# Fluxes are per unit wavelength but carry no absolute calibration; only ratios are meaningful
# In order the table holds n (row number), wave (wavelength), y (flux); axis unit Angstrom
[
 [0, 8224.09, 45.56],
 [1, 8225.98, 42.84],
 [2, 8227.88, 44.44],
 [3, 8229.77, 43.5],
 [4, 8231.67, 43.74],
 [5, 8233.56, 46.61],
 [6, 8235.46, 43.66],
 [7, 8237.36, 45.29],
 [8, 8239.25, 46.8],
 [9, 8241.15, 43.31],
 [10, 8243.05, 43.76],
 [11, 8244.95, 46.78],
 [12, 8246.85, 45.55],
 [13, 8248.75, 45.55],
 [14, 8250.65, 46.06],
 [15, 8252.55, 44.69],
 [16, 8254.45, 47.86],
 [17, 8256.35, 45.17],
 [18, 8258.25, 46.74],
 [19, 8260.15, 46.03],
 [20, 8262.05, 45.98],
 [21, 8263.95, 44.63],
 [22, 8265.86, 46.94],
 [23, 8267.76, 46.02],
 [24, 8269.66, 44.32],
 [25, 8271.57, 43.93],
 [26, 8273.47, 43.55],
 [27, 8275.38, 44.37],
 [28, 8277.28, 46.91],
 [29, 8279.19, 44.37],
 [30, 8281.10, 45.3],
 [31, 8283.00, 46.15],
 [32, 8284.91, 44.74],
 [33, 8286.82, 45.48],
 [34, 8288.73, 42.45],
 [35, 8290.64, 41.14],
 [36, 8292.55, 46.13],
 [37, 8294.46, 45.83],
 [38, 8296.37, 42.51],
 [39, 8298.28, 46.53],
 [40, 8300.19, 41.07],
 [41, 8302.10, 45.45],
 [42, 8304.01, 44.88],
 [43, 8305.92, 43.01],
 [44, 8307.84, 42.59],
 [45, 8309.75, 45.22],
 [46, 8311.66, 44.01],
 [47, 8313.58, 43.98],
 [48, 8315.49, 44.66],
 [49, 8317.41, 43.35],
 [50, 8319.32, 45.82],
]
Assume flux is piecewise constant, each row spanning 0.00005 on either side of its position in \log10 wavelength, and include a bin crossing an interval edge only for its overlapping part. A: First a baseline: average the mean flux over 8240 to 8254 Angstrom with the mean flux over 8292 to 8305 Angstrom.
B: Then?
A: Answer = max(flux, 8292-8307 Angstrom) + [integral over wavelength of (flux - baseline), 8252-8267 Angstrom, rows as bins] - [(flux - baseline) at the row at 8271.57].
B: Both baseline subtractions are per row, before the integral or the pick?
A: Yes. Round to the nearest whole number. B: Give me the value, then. 65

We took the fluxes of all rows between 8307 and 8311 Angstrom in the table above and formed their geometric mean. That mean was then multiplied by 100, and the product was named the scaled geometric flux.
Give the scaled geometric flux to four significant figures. 4389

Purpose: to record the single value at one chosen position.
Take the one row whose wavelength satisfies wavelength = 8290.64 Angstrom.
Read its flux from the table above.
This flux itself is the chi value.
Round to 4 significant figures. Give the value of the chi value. 41.14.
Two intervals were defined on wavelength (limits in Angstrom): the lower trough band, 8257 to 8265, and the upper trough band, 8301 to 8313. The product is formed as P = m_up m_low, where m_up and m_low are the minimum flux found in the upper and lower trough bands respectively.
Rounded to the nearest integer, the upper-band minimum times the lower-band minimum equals 1901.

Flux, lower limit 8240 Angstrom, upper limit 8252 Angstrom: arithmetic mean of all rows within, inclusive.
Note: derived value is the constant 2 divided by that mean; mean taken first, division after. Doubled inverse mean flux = 0.0443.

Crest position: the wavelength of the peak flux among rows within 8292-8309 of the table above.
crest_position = 8298.28 Angstrom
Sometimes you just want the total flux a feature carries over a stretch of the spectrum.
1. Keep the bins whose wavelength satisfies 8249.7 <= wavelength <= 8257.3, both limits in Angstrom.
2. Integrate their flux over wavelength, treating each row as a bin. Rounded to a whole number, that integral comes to 349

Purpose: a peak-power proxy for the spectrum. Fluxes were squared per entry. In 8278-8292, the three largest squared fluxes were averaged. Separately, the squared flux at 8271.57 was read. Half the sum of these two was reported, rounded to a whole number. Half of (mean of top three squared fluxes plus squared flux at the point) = 2007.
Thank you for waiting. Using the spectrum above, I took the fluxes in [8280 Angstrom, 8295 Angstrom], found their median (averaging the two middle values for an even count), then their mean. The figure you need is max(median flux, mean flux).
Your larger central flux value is 45.4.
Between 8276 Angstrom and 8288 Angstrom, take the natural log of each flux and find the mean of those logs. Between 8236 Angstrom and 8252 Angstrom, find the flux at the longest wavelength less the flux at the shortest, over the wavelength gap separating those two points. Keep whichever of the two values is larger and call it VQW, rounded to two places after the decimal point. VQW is 3.82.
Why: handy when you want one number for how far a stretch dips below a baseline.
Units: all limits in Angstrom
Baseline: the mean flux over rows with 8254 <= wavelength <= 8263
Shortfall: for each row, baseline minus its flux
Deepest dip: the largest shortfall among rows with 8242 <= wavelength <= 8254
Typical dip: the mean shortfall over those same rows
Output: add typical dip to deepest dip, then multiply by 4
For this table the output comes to 14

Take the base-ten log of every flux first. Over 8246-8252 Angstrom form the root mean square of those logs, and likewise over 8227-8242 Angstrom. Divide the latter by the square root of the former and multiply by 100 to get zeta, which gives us 128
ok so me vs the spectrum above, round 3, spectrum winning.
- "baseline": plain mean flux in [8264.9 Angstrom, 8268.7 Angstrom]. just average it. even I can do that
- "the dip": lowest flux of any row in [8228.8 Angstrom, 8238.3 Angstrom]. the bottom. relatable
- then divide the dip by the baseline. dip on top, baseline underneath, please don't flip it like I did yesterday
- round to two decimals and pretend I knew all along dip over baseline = 0.94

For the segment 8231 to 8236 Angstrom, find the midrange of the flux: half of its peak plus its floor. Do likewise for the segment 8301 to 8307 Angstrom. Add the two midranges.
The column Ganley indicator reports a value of 89.4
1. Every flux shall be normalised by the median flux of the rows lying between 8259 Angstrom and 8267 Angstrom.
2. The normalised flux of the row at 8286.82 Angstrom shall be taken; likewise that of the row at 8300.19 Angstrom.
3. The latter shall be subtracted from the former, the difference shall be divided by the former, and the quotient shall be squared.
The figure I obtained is 0.0094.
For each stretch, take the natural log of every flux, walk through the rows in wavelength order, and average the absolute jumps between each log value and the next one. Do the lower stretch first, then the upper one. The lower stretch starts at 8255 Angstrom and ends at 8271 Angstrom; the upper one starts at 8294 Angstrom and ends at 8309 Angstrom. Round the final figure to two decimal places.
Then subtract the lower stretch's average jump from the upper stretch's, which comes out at 0.04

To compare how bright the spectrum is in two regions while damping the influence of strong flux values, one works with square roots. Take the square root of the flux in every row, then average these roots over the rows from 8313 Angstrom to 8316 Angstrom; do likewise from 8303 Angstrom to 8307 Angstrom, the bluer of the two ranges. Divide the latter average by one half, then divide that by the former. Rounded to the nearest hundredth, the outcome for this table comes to 1.99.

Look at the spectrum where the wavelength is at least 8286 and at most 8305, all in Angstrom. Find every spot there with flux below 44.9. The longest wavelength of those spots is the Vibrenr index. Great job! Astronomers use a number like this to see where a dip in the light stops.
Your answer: 8304.01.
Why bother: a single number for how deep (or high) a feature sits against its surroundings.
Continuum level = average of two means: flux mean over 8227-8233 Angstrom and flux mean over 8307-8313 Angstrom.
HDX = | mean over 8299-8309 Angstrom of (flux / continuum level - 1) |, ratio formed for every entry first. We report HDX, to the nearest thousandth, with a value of 0.012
